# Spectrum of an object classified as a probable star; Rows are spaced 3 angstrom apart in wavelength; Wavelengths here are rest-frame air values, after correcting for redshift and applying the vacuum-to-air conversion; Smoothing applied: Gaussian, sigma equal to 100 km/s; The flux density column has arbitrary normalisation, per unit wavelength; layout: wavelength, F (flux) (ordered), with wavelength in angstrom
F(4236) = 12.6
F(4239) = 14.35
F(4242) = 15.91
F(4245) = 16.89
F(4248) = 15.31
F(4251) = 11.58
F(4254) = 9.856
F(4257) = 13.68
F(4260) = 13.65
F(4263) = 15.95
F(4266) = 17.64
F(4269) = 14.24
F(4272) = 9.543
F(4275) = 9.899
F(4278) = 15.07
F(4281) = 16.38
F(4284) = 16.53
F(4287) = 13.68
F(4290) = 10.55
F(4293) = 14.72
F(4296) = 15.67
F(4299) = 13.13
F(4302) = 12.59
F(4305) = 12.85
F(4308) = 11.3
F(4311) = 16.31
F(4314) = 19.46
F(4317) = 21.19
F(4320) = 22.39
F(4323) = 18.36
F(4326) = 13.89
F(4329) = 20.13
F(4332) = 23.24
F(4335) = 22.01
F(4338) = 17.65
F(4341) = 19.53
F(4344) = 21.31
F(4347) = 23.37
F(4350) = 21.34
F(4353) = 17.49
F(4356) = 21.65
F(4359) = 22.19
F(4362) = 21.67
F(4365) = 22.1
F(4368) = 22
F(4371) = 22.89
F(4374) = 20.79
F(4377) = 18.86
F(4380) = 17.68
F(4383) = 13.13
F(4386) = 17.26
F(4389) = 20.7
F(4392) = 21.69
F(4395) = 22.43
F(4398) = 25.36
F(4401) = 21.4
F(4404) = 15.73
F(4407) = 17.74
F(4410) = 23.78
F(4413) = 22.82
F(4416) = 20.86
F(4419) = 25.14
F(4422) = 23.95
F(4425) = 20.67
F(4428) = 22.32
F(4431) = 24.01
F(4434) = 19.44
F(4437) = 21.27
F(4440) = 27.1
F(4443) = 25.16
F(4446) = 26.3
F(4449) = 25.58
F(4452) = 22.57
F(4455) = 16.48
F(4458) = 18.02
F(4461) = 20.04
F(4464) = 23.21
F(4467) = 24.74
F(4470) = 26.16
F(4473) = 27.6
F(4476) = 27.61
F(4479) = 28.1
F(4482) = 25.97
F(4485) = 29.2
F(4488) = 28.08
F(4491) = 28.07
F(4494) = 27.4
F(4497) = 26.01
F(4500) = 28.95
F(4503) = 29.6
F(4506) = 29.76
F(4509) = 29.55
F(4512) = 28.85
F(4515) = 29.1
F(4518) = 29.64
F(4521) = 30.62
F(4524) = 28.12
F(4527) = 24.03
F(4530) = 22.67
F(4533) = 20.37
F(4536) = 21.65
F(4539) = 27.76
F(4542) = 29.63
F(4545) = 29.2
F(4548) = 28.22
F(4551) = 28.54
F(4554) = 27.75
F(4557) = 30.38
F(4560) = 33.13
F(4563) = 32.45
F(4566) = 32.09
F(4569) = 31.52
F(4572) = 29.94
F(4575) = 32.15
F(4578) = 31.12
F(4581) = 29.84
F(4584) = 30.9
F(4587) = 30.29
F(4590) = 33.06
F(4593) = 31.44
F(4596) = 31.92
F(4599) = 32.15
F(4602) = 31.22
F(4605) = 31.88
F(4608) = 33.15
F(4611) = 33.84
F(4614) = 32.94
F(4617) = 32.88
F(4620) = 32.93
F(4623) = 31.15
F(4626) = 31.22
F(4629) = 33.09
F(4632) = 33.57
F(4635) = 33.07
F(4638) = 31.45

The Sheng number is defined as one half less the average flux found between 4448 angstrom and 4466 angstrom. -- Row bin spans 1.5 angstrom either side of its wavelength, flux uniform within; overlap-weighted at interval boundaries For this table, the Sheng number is -20.5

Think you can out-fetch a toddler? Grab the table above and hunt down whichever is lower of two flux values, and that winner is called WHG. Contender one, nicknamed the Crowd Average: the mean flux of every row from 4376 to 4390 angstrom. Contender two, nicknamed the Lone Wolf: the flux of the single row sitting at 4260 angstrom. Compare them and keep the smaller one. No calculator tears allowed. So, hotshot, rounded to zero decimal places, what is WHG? 14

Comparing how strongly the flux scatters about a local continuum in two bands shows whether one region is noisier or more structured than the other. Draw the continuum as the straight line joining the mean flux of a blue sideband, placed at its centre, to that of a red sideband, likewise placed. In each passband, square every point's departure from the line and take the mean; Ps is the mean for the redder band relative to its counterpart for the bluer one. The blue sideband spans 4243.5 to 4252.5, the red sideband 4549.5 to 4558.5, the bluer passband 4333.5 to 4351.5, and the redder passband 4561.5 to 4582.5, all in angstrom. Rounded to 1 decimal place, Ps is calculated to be 0.6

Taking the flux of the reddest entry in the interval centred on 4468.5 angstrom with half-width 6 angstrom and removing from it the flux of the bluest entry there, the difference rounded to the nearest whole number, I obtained 4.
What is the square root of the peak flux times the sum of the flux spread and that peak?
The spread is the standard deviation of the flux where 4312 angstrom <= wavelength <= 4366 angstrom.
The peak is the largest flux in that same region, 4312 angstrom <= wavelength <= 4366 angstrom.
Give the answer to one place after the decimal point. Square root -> 24.5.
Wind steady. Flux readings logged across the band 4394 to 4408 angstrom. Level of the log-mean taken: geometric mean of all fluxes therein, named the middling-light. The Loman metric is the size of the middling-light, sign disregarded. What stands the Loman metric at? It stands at 20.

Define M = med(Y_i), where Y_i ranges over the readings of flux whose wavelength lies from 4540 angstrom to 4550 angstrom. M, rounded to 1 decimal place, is 29.2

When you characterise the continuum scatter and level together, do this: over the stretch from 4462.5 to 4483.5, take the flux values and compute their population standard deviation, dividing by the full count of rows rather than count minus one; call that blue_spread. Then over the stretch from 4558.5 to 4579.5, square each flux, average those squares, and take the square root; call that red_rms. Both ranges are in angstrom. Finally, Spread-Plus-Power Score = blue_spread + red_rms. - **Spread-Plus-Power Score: 33.4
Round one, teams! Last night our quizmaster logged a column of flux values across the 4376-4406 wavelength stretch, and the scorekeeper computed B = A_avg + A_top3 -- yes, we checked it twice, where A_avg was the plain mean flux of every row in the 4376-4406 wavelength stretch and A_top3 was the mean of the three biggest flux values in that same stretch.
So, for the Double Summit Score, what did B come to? 43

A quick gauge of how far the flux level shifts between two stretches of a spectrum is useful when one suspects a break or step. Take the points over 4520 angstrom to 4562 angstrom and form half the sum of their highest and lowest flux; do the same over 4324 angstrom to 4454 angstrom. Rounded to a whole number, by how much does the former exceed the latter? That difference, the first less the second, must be 7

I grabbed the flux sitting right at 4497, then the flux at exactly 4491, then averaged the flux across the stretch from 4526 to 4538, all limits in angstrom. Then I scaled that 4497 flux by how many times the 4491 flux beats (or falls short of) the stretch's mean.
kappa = 33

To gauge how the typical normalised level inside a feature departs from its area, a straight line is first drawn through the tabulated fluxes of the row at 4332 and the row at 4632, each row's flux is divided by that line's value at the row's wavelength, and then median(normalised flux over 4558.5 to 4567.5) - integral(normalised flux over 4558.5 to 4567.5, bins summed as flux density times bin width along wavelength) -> -8.4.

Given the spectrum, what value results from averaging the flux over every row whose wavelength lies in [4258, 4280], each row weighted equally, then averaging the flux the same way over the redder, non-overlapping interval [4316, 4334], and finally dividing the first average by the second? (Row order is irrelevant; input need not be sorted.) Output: 0.69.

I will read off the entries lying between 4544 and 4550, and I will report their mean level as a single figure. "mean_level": 29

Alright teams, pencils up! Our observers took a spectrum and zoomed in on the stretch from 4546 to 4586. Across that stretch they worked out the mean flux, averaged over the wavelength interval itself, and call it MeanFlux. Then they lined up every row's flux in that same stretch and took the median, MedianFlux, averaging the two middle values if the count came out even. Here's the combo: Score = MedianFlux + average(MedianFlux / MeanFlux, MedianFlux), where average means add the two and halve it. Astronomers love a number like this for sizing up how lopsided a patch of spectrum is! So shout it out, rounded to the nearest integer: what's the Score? 47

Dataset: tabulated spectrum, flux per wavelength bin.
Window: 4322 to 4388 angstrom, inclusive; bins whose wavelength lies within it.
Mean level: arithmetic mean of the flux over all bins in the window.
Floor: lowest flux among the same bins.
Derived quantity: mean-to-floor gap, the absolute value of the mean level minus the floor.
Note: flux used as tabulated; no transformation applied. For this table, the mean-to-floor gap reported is 6.8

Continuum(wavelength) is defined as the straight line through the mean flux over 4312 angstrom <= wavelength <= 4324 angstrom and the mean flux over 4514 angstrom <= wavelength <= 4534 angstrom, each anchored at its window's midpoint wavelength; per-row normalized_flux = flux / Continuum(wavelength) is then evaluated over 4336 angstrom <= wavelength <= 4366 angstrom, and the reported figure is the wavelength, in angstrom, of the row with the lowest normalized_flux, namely 4353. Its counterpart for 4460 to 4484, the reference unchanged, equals 4461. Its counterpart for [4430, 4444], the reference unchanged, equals 4434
